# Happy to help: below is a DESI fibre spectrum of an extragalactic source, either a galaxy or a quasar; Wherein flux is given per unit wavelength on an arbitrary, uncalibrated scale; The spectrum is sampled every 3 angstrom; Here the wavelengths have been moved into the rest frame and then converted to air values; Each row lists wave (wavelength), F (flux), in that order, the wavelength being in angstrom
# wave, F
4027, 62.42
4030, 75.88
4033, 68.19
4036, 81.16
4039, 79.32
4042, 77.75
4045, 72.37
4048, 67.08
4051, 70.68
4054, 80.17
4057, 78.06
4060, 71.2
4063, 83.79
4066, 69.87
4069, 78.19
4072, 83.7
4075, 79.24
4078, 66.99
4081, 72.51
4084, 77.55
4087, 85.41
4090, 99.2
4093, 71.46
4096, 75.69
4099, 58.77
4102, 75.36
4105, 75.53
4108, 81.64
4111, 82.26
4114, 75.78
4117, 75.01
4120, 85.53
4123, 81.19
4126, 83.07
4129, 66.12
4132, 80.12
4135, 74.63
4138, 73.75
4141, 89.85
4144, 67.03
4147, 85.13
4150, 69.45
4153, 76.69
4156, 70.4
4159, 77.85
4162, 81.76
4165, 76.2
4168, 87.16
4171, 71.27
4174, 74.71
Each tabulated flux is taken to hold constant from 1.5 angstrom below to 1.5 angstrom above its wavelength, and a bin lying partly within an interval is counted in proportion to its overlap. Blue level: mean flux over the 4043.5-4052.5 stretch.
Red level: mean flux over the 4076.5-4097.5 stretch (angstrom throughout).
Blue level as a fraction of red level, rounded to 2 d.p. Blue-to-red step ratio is 0.89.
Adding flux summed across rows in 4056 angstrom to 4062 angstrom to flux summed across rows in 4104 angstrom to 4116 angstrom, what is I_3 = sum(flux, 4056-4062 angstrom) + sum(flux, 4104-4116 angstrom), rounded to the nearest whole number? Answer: 464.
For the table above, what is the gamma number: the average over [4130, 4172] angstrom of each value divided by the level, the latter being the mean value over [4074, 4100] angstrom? 1.01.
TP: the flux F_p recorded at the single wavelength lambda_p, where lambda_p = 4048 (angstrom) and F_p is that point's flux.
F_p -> 67.08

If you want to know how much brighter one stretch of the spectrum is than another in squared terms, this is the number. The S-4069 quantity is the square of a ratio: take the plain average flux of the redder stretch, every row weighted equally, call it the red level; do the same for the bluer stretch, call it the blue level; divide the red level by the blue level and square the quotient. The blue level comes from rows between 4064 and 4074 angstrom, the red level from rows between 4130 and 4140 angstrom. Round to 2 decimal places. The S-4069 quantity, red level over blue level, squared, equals 0.97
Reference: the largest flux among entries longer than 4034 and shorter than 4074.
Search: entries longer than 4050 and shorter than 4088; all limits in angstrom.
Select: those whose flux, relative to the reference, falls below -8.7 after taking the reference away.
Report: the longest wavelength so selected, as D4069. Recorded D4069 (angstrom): 4081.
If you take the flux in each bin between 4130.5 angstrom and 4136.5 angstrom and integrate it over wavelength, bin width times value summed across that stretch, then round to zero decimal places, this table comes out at 464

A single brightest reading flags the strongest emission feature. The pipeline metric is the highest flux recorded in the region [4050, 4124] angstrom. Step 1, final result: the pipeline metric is 99.2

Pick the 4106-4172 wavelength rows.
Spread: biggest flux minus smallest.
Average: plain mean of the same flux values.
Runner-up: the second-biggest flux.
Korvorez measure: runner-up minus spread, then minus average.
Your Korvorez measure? -14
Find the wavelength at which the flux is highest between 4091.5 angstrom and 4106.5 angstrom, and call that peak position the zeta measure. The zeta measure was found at 4096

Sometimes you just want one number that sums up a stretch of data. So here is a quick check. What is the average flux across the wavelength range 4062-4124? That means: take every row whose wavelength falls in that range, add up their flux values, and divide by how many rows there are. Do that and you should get 77.8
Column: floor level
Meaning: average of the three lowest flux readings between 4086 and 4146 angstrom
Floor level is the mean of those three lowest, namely 64.0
